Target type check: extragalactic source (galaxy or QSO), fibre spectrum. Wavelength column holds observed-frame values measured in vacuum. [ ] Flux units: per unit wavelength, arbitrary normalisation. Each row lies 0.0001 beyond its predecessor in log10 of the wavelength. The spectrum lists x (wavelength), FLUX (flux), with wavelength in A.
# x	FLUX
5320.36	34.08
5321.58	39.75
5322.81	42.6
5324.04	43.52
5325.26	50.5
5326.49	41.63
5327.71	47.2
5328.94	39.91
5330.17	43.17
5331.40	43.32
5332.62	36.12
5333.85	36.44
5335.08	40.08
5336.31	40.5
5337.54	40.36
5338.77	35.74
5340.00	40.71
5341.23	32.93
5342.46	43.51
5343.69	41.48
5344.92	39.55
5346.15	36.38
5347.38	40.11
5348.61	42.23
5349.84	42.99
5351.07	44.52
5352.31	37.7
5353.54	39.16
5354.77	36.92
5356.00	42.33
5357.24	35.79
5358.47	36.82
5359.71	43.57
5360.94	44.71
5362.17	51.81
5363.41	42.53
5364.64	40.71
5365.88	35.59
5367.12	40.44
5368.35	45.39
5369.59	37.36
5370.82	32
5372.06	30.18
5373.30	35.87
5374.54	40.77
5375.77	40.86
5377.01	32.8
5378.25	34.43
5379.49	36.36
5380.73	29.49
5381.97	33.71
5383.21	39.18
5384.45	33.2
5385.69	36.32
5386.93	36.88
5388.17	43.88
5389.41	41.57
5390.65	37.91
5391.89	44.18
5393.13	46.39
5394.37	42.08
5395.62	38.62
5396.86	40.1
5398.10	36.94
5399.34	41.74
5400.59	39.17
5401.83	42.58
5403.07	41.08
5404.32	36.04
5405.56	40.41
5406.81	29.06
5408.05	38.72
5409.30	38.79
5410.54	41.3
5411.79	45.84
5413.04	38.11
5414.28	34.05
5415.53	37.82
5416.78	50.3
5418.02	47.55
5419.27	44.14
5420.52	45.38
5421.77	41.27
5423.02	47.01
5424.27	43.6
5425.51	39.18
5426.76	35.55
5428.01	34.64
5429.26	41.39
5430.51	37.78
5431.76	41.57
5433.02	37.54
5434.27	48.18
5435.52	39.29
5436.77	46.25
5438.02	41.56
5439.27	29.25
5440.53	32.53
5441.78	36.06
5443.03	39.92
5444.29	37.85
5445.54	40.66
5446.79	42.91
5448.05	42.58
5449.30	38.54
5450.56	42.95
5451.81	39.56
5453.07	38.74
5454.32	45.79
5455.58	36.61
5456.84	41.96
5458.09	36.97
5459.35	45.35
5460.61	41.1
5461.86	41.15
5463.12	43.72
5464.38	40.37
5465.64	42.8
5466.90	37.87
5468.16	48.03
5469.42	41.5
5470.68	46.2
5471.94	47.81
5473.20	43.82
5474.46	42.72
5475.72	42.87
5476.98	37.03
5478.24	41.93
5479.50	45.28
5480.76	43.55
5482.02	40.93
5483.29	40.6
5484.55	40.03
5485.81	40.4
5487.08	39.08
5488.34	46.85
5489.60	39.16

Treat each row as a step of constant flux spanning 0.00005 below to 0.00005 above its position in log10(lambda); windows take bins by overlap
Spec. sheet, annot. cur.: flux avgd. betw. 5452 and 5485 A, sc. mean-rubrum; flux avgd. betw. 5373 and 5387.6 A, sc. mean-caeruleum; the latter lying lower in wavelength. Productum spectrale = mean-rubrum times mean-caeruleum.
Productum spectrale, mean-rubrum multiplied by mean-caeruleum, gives 1508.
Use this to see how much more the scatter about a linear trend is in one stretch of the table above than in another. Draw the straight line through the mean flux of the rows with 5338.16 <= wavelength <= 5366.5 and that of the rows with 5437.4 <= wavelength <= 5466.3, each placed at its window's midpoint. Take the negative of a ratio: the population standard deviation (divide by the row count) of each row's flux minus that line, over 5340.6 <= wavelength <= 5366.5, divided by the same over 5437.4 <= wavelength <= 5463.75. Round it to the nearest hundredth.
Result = -1.04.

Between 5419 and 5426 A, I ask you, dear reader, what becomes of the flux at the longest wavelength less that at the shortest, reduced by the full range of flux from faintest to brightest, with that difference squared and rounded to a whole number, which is 164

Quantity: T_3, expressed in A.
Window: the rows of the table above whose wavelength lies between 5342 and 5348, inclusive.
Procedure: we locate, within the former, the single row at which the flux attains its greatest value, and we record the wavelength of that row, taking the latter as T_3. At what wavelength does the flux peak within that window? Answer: 5342.46 A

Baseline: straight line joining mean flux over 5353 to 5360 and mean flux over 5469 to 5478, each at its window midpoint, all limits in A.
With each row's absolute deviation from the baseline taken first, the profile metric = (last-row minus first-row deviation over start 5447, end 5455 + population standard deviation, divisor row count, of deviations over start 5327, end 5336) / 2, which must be 2.8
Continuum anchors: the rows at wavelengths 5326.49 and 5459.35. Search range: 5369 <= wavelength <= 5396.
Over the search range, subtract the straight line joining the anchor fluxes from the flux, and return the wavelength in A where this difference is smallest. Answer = 5380.73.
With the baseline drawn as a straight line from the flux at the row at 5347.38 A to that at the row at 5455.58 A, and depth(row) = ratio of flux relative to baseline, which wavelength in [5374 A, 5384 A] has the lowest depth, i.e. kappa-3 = 5380.73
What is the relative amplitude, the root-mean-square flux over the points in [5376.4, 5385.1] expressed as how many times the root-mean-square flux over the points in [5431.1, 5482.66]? 0.83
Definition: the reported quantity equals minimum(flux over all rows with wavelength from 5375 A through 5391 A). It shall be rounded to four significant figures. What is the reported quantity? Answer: 29.49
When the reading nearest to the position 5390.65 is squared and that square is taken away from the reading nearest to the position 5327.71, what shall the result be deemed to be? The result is -1390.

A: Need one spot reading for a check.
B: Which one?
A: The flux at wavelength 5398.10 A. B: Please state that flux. 36.94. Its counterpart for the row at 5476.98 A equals 37.03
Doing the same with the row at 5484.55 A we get 40.03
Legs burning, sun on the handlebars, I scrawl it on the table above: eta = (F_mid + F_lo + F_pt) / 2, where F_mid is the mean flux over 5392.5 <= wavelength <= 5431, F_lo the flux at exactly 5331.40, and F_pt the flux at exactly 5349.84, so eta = 63.4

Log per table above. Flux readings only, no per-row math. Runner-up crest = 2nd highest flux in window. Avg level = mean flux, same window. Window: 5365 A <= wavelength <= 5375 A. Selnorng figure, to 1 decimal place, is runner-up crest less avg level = 3.6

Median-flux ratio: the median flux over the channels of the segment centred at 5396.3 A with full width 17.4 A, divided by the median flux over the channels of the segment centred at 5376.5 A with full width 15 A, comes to 1.18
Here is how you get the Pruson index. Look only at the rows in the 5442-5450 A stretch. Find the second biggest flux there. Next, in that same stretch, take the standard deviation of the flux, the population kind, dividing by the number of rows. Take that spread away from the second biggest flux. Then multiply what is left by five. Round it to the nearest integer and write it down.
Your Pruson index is 203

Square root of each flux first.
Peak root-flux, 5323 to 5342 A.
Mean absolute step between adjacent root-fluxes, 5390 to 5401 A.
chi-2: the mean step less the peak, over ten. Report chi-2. -0.683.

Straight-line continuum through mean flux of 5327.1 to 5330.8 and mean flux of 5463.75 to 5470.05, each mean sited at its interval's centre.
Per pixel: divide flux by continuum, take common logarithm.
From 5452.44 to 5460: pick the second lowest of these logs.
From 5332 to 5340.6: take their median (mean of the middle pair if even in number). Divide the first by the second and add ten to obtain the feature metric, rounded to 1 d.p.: 11.7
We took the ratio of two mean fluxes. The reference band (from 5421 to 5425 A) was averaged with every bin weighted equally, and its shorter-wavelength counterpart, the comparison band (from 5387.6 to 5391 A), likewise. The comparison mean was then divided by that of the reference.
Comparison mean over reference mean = 0.94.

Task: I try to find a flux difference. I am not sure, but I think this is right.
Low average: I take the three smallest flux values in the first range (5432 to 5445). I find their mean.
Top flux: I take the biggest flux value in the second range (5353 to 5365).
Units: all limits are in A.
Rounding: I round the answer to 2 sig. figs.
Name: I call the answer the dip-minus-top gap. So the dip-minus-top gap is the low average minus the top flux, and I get -19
